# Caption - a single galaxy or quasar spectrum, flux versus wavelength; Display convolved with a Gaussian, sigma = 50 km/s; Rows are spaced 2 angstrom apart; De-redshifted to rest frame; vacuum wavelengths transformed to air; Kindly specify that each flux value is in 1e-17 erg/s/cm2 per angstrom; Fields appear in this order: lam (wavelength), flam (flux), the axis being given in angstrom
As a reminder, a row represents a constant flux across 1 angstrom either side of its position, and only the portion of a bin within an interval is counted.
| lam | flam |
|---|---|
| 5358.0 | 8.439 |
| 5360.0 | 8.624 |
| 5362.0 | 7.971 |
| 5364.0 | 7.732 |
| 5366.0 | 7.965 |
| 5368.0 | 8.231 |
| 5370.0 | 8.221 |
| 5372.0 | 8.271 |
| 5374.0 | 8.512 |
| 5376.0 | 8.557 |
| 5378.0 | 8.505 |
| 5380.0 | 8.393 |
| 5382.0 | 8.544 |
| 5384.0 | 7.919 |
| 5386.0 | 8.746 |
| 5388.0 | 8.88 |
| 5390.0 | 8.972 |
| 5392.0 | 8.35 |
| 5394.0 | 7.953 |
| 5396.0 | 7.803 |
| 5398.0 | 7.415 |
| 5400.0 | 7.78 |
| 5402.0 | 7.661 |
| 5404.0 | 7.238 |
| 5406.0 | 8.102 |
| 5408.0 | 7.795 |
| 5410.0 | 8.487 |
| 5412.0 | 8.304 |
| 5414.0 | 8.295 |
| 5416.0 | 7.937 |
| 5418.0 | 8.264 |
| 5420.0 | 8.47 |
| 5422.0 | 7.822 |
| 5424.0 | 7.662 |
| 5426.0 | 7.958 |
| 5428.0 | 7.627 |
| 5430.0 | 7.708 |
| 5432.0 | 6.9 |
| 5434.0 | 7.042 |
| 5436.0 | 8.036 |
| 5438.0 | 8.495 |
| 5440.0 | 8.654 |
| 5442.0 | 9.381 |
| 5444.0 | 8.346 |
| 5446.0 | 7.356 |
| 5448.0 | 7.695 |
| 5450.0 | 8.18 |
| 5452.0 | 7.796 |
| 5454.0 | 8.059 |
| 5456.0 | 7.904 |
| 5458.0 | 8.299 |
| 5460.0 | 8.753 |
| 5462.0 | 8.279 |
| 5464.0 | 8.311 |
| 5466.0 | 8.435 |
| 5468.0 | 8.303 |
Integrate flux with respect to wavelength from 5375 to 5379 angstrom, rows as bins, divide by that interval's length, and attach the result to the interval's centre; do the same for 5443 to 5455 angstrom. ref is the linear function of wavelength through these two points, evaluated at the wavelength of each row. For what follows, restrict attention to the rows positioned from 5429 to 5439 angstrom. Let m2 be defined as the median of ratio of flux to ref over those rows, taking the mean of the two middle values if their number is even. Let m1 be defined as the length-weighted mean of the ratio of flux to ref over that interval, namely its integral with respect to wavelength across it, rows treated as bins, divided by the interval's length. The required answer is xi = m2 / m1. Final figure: 1.00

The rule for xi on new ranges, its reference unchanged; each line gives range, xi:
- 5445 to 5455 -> 1.00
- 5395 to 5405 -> 1.01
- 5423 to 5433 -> 1.01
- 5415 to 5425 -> 0.98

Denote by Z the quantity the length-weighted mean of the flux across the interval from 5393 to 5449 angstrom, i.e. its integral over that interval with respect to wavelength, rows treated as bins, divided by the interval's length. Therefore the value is 7.9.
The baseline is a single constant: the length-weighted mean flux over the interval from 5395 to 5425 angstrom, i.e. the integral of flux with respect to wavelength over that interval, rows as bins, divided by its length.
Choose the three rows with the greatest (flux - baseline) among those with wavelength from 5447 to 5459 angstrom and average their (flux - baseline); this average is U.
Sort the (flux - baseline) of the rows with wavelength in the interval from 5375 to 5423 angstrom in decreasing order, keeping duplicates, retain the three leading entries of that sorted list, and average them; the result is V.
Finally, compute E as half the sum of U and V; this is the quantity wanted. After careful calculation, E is 0.59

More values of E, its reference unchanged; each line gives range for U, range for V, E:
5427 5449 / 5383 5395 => 0.92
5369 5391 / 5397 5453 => 0.92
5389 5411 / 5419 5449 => 0.79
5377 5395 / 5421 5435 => 0.41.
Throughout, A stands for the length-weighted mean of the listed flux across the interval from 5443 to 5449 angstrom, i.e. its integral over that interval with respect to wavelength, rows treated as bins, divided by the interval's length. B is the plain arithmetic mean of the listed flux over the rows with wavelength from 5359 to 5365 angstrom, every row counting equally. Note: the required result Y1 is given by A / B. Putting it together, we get 0.96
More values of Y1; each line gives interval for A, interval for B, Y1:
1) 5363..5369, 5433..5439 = 1.02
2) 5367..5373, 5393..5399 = 1.07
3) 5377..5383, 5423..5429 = 1.09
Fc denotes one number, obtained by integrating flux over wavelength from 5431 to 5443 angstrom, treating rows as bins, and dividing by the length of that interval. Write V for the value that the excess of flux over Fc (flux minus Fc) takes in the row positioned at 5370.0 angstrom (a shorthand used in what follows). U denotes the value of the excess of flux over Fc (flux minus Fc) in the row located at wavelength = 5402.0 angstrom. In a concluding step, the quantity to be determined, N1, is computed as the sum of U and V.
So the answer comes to -0.29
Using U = -0.42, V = 0.14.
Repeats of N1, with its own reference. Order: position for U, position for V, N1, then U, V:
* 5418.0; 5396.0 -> -0.10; 0.18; -0.28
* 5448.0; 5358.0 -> -0.04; -0.39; 0.35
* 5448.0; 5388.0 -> 0.41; -0.39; 0.80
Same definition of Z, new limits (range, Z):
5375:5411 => 8.2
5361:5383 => 8.3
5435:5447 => 8.4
